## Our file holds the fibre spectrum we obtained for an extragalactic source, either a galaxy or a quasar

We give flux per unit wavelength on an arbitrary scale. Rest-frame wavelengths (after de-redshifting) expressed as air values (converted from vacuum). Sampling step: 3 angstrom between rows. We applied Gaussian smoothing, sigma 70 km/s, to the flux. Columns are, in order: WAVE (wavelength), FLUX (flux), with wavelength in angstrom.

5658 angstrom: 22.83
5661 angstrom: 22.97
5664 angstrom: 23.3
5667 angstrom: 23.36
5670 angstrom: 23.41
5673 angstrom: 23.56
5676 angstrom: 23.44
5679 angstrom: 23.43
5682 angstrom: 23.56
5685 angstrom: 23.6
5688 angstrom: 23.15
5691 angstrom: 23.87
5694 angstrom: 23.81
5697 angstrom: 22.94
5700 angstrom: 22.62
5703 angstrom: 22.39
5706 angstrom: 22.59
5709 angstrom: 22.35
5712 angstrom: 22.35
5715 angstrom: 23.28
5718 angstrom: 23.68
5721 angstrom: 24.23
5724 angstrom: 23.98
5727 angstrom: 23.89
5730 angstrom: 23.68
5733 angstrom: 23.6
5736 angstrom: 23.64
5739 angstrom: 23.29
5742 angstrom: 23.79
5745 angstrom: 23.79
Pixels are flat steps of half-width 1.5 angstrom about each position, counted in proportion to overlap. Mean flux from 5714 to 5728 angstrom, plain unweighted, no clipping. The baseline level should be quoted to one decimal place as 23.8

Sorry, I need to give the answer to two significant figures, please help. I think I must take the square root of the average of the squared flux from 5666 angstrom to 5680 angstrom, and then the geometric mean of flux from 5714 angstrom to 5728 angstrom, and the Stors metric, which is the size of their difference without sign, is 0.37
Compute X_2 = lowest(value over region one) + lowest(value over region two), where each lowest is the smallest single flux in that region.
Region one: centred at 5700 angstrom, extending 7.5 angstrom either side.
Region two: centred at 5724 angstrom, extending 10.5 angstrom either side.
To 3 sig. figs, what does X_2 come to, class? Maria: 45.7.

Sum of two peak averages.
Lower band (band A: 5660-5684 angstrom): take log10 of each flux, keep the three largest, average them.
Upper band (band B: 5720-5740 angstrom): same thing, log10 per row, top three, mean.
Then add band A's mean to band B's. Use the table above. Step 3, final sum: 2.752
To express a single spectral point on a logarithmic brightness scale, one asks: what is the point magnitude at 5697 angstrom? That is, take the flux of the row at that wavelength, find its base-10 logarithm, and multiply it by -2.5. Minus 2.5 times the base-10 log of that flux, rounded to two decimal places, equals -3.40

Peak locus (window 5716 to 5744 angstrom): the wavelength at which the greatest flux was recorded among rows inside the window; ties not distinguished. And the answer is 5721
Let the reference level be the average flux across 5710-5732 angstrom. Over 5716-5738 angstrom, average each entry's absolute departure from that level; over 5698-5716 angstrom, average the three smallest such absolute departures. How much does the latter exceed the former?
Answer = 0.5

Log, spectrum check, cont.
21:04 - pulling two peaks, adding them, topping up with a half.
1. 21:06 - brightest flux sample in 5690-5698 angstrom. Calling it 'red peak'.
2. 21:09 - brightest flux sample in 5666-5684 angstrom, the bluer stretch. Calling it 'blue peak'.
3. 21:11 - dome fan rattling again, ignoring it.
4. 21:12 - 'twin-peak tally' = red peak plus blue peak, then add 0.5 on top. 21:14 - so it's 47.9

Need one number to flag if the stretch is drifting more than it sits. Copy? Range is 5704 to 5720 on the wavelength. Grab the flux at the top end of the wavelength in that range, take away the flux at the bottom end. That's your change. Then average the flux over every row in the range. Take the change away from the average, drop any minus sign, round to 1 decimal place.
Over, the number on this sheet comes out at 21.8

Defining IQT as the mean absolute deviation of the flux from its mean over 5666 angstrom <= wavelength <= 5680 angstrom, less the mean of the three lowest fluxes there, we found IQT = -23.4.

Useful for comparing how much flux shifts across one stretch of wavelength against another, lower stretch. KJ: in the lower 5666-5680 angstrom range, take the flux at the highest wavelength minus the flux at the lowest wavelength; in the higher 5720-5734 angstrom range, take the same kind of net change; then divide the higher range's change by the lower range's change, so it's -9.0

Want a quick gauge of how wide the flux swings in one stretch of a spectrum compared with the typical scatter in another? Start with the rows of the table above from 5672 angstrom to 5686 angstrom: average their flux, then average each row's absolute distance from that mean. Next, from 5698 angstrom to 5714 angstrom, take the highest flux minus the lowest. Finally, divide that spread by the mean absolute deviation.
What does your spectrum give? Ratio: 4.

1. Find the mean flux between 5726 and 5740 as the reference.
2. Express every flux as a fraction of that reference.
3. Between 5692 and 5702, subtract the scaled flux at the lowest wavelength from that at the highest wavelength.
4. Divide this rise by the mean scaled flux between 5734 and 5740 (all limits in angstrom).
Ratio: -0.05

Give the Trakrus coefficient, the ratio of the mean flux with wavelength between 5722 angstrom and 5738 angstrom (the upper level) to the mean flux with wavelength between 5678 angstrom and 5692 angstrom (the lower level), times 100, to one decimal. 101.0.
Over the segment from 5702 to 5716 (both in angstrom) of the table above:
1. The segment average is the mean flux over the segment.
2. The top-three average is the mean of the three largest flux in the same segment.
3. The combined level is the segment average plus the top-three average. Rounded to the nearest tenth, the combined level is 45.3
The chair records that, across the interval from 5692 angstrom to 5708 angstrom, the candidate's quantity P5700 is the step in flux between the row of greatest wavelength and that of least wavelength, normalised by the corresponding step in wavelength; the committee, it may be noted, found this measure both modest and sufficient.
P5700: -0.10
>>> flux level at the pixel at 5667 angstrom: 23.36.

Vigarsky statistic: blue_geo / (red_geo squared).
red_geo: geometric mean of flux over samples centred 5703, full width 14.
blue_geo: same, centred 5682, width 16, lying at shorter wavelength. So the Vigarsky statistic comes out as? 0.046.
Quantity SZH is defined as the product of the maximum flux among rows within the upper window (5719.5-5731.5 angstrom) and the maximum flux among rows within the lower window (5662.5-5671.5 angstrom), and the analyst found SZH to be 567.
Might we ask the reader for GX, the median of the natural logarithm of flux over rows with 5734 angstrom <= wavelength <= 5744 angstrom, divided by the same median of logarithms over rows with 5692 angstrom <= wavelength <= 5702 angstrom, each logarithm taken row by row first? 1.01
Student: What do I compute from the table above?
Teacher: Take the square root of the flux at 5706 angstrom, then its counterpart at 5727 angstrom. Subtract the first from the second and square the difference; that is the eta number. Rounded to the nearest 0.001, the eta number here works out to 0.018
